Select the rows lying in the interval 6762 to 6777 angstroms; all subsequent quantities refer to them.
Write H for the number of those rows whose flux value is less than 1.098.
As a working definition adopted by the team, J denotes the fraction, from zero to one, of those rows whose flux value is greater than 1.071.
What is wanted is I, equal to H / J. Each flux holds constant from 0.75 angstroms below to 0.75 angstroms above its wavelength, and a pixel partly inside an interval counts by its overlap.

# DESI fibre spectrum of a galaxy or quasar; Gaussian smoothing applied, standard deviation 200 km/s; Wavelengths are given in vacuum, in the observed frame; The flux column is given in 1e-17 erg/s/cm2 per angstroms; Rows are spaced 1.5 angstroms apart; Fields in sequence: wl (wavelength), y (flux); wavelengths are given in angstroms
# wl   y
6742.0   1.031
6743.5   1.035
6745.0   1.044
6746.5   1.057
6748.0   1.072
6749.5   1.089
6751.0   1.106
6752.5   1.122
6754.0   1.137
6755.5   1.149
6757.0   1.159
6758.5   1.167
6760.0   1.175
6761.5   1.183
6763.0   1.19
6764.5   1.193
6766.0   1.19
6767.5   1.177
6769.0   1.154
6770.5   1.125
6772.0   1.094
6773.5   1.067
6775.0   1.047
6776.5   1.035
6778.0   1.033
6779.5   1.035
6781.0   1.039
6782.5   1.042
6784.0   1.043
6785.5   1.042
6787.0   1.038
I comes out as 6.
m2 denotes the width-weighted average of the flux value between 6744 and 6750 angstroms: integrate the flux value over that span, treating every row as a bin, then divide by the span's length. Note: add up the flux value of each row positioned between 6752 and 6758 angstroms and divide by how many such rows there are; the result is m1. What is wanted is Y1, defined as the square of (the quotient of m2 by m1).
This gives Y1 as 0.87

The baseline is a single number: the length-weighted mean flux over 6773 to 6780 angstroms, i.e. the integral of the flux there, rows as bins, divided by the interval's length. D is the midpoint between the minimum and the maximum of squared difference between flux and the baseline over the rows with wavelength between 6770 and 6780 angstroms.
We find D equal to 0.003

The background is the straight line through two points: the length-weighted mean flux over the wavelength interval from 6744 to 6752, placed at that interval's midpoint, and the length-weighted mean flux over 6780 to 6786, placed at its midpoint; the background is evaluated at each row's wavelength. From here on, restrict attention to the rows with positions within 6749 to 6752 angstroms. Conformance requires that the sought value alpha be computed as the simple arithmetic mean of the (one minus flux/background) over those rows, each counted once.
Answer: -0.02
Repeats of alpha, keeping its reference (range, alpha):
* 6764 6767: -0.13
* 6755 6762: -0.10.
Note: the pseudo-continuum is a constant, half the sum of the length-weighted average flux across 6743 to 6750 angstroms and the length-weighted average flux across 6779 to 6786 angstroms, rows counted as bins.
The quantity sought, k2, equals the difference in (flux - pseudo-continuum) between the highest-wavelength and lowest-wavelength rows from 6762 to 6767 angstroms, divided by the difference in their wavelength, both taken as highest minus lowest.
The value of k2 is 0.000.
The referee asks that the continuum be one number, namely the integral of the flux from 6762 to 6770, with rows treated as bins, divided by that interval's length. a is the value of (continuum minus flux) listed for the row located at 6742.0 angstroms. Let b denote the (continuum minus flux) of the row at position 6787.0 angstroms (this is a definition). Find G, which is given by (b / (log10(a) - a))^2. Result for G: 0.021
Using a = 0.148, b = 0.14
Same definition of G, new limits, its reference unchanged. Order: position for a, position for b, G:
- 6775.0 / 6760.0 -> 0.000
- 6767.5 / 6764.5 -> 0.000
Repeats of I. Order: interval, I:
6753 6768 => 0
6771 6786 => 100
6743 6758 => 7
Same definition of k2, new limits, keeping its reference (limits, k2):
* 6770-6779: -0.012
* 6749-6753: 0.011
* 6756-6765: 0.005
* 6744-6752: 0.010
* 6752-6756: 0.009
